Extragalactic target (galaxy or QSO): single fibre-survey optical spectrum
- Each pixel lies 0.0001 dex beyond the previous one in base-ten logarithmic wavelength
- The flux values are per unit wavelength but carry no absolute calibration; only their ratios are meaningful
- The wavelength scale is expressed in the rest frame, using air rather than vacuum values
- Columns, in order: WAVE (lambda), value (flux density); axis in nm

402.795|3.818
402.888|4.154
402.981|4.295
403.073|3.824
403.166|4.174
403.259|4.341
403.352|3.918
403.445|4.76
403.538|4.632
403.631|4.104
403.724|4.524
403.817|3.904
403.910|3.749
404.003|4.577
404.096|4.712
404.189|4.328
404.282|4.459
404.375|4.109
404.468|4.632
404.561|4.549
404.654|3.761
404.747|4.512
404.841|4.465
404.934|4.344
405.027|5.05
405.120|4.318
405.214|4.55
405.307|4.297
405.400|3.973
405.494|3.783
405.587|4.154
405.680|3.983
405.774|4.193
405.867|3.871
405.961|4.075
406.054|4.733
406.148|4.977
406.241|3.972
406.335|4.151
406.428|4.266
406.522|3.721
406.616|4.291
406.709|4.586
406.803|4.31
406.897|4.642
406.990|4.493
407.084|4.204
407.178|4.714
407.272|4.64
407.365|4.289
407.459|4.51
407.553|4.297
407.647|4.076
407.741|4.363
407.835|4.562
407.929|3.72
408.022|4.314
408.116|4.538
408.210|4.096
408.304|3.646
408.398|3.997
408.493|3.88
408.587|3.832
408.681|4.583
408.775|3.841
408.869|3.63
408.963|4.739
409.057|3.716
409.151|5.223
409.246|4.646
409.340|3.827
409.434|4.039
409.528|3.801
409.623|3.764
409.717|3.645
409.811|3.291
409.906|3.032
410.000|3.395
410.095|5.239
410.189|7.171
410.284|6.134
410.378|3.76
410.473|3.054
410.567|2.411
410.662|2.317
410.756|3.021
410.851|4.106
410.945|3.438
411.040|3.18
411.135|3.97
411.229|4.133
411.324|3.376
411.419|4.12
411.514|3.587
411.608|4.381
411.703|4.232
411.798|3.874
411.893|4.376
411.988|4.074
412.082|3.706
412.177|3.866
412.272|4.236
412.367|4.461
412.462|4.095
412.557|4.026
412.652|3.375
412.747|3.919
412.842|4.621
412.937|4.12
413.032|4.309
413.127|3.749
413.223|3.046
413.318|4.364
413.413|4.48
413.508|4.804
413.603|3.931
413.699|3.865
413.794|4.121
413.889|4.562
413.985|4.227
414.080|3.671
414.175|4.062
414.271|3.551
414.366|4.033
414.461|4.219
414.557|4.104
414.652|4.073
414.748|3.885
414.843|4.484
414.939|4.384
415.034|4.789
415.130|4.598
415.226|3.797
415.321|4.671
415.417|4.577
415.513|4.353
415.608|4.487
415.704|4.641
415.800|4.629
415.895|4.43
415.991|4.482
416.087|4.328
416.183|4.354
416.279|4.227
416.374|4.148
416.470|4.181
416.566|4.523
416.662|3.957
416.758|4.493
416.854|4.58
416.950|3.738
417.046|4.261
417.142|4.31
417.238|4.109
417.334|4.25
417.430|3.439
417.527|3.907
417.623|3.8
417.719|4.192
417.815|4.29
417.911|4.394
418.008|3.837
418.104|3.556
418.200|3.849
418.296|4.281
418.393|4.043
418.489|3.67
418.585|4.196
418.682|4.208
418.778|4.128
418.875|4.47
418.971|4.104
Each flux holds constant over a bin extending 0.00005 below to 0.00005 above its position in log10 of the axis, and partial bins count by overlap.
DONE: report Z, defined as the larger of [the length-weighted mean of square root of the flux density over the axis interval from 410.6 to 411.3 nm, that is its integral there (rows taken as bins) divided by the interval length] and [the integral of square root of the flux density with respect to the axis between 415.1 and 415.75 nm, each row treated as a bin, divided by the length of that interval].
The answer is 2.11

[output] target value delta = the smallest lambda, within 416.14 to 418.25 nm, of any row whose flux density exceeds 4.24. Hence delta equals 416.183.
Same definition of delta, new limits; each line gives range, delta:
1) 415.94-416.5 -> 415.991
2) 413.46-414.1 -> 413.508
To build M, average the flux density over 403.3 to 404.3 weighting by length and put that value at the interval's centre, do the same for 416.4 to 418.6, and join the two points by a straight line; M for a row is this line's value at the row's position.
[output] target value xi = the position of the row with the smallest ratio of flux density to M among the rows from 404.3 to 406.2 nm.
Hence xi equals 404.654 nm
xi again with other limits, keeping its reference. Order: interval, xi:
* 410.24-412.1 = 410.662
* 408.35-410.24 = 409.906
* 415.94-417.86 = 417.430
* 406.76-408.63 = 408.304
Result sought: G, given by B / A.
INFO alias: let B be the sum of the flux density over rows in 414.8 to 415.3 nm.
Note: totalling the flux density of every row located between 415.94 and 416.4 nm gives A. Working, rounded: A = 21.5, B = 22.1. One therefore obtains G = 1.02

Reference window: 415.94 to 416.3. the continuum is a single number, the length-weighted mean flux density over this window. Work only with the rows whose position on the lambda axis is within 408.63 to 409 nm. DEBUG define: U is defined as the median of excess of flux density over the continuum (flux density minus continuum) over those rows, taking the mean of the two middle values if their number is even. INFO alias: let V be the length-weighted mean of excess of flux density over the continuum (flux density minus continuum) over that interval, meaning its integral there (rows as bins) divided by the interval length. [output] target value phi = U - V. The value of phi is 0.03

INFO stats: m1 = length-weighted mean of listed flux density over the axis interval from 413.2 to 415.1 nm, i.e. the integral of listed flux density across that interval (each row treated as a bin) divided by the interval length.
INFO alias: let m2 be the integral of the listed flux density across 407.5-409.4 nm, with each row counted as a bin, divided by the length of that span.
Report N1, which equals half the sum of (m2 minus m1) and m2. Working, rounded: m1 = 4.15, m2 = 4.18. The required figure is 2.1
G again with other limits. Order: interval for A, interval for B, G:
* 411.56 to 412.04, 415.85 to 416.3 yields 1.04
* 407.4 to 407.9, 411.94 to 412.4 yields 0.93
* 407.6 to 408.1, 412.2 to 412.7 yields 0.96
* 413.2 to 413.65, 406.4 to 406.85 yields 1.03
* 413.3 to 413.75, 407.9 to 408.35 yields 0.95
